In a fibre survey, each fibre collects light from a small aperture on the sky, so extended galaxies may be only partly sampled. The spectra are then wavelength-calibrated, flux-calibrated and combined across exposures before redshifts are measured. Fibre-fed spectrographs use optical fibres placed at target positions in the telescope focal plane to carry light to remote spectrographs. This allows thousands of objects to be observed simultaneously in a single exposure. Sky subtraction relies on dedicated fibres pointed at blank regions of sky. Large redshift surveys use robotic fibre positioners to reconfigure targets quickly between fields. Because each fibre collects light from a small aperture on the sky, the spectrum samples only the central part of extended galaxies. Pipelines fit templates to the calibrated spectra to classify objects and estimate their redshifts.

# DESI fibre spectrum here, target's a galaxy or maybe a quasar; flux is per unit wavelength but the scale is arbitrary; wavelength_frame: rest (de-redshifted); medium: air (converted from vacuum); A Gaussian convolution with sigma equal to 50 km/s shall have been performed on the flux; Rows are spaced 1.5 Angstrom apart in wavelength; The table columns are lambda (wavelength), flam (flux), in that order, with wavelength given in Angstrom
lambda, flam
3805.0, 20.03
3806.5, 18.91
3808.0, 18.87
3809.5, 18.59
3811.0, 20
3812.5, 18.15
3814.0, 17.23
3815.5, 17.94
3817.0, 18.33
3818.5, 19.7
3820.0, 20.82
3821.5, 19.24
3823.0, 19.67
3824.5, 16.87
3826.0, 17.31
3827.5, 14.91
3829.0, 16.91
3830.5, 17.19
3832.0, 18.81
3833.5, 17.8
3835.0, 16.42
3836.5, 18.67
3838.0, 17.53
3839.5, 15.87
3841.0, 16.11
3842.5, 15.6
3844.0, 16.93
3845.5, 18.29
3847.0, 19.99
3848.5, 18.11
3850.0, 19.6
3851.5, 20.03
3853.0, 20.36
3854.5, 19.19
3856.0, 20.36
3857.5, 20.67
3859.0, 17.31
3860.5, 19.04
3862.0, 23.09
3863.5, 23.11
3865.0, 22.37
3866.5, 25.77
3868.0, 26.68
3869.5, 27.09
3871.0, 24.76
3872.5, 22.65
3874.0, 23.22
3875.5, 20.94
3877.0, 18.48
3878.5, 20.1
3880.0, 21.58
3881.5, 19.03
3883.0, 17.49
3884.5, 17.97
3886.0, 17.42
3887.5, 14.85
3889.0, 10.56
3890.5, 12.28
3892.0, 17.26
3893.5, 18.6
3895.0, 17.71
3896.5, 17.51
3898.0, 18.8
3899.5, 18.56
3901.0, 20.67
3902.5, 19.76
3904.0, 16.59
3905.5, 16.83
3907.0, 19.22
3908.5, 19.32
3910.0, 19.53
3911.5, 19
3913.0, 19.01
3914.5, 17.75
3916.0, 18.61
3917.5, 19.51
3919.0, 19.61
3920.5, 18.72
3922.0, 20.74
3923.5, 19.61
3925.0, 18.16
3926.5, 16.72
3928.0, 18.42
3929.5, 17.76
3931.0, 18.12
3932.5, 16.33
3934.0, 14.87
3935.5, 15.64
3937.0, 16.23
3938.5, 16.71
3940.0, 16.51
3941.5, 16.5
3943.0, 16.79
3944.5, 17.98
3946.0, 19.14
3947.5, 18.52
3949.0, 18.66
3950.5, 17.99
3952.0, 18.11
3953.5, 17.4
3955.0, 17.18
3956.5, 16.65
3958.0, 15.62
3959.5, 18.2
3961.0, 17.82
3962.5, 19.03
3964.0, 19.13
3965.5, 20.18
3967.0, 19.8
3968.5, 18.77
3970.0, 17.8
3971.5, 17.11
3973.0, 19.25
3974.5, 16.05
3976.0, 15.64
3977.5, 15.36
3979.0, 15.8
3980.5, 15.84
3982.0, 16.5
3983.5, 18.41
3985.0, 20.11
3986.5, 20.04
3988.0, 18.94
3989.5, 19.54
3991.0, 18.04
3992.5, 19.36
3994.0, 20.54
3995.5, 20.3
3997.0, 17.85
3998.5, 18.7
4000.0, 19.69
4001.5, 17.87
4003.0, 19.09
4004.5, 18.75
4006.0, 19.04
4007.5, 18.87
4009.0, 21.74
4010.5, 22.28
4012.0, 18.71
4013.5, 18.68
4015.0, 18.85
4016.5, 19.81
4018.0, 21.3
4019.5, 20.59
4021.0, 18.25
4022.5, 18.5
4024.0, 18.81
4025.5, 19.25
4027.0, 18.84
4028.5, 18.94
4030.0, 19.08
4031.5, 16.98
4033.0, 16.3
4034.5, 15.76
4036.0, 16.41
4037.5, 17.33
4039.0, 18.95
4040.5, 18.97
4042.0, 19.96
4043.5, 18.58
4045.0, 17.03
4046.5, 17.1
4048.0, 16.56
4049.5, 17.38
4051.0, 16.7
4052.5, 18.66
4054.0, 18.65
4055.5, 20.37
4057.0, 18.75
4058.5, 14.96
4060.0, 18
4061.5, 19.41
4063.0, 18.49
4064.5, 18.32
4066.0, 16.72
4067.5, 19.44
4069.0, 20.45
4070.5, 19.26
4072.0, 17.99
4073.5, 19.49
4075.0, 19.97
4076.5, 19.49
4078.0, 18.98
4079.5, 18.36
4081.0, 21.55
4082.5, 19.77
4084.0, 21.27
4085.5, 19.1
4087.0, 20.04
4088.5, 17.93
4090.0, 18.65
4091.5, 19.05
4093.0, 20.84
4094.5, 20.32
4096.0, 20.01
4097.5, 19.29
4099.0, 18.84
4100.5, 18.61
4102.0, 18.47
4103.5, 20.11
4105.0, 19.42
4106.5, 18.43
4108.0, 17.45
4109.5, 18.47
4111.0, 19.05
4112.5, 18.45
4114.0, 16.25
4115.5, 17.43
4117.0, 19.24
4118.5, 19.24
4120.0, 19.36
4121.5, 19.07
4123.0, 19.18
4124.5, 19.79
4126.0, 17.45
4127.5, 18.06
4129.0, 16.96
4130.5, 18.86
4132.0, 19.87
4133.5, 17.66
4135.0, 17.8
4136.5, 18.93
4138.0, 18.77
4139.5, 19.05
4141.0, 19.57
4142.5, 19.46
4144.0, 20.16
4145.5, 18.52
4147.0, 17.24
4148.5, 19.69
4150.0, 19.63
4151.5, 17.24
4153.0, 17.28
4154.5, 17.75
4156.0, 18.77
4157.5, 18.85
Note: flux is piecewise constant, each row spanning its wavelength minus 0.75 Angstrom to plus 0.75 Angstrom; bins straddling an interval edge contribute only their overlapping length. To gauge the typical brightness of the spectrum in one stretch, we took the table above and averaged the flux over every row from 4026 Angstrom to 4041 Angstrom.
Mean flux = 17.8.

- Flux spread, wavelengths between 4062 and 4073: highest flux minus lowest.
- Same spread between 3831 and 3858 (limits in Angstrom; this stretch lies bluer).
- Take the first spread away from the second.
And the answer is 1.3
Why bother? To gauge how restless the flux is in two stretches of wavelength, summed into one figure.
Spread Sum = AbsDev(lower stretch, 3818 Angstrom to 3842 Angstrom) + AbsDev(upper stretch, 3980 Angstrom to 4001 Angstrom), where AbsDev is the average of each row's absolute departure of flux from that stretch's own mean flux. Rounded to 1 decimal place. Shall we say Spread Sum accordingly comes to 2.4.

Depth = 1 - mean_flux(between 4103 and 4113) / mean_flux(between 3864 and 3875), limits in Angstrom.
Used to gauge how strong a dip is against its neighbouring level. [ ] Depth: 0.24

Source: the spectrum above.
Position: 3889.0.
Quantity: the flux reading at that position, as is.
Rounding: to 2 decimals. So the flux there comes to 10.56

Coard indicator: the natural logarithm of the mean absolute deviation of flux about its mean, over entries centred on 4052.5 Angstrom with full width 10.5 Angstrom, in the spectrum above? 0.09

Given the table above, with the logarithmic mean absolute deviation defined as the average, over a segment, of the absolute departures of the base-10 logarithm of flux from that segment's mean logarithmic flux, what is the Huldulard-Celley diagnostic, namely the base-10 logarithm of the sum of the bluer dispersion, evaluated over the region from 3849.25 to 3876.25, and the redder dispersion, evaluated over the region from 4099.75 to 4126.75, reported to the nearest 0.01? -1.20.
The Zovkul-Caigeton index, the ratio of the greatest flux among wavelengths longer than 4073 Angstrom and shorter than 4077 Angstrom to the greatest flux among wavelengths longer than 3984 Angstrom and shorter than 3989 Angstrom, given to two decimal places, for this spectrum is 0.99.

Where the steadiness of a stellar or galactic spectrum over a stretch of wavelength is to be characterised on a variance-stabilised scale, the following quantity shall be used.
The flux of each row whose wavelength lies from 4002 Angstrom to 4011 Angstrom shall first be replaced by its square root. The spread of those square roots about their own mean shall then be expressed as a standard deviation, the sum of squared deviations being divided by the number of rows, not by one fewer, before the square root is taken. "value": 0.16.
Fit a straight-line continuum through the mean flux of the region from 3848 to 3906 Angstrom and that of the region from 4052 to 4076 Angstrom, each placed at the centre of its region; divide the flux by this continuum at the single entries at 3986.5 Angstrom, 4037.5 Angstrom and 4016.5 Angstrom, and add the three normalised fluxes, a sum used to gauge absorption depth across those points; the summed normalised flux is 3.02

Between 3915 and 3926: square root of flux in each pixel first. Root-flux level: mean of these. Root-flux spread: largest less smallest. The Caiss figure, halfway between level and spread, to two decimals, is 2.34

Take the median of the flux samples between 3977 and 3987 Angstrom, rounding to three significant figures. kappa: 16.5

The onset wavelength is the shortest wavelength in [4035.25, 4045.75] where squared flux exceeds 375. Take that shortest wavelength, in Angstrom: 4042.0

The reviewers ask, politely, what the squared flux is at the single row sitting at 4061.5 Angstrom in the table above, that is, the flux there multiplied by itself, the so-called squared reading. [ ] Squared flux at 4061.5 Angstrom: 377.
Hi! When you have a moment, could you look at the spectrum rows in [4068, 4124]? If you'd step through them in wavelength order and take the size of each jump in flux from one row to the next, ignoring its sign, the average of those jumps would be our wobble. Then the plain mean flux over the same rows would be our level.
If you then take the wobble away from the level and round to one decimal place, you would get 18.2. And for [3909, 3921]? 18.3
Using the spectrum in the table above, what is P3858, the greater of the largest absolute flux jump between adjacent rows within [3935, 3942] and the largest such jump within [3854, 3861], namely 3.4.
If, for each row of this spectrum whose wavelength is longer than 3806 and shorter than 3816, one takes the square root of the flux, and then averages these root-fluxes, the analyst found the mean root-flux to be 4.30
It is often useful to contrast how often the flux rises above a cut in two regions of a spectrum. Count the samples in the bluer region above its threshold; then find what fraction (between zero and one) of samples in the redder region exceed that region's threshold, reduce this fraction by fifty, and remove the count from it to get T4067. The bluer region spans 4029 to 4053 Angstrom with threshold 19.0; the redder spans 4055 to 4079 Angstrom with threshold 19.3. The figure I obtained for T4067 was -51.6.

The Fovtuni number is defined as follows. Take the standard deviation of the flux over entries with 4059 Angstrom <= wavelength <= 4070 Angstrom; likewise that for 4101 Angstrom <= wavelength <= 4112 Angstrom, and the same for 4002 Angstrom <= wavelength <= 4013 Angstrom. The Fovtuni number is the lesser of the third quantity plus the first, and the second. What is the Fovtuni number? 0.8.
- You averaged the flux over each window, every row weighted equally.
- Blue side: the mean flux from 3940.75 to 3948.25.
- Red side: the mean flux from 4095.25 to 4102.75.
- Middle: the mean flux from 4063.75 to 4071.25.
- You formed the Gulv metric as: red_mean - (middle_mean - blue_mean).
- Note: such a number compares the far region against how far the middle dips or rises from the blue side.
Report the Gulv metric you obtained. 18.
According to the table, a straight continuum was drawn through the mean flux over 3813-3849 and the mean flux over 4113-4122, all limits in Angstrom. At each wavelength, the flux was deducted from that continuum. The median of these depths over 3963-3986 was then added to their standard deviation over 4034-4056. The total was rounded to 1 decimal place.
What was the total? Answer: 1.6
